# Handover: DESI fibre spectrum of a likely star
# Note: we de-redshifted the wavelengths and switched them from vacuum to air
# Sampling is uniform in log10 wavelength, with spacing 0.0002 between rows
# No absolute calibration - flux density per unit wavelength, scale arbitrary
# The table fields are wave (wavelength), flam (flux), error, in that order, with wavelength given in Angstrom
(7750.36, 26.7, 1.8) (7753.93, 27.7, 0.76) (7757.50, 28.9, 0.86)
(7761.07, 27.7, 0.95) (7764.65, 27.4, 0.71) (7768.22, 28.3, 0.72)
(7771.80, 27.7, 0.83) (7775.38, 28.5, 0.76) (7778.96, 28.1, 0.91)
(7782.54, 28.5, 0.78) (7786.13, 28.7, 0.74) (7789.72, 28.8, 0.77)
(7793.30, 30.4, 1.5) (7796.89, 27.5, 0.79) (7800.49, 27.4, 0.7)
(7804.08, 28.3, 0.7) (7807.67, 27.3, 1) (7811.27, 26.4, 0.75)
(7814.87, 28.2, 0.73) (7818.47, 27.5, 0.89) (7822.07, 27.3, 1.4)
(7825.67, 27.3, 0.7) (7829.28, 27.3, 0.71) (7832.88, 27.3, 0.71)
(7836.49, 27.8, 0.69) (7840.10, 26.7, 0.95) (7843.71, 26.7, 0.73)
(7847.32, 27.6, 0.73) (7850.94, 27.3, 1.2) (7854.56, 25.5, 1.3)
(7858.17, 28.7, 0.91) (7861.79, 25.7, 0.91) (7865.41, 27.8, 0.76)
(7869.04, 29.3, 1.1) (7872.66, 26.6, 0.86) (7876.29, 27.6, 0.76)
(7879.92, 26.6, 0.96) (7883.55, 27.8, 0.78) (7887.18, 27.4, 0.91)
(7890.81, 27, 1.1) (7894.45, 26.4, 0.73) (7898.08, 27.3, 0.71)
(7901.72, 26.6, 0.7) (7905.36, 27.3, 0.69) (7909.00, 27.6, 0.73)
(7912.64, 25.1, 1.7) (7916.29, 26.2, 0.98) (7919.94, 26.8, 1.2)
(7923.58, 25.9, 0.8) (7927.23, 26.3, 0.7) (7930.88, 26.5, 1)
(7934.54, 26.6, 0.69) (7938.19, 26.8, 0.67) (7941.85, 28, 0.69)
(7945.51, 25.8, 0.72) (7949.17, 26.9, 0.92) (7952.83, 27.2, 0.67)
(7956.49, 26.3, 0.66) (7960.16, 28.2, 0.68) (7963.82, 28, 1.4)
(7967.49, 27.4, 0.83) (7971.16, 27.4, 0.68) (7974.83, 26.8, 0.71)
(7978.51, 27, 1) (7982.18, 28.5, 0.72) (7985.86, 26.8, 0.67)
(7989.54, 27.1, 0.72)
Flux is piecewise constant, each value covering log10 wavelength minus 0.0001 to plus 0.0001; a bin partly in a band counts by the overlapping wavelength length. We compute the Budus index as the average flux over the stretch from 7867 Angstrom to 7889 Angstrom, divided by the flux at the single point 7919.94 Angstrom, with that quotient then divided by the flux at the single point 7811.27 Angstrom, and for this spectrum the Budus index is 0.0389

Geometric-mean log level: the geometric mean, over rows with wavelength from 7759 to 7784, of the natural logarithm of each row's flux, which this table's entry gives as 3.33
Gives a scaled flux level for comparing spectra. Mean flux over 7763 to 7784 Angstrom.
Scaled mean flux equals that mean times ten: 281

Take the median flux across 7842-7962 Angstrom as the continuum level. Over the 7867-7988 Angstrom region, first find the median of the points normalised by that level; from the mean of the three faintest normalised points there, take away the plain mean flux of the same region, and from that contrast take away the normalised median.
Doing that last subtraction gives -27.1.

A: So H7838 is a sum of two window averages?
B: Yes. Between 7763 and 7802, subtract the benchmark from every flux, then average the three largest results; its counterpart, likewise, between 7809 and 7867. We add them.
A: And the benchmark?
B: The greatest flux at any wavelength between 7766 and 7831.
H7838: -3.3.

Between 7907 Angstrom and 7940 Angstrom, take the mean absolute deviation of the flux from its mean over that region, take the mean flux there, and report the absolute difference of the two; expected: 25.94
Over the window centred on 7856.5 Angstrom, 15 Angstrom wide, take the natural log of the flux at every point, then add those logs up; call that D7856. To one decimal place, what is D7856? 13.1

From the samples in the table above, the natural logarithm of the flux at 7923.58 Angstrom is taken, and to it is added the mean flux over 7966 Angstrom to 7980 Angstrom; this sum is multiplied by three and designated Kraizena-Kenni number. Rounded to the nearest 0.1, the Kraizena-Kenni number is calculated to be 91.2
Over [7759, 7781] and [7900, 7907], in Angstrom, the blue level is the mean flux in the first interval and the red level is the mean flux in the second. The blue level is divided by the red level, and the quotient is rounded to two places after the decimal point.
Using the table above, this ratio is 1.04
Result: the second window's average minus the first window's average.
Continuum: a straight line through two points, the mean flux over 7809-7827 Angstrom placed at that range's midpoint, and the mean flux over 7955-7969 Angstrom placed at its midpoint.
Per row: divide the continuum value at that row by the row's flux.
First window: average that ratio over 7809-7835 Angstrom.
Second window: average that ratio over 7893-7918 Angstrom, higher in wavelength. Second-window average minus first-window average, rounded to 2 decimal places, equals 0.03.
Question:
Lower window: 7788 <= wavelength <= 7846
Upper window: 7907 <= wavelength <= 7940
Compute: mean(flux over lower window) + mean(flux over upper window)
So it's 54.1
